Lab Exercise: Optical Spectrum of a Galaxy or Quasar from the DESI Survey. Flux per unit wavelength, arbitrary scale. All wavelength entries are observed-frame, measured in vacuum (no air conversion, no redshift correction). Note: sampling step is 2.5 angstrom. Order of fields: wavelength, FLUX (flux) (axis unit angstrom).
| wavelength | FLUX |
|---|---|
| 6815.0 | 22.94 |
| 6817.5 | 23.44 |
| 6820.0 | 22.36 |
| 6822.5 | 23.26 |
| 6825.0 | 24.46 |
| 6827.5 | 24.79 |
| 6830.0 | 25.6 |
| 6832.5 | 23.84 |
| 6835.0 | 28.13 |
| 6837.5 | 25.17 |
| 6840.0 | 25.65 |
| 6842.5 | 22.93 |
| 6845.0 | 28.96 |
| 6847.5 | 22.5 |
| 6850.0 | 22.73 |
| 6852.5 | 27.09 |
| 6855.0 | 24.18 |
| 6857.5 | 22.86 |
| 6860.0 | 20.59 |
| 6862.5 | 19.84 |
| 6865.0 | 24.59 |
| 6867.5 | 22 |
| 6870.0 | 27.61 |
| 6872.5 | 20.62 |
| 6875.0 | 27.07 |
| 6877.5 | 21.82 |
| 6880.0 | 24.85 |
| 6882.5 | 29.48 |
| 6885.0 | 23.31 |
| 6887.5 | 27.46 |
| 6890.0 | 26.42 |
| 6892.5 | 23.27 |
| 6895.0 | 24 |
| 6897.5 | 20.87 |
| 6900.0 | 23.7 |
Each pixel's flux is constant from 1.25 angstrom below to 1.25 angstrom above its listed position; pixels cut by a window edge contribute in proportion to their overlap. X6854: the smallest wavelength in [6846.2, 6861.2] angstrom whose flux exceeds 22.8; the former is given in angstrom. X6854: 6852.5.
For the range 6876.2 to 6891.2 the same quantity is 6880.0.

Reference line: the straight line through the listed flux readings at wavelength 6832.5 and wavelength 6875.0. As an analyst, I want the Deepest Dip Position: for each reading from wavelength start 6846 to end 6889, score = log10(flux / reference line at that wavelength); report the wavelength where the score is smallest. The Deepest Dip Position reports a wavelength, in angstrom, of 6862.5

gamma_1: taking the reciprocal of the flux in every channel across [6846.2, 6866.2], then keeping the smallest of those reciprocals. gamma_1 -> 0.0369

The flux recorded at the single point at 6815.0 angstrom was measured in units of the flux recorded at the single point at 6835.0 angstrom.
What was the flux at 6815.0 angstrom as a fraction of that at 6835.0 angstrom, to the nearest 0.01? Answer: 0.82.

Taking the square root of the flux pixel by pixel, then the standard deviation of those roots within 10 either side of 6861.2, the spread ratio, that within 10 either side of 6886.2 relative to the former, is 0.86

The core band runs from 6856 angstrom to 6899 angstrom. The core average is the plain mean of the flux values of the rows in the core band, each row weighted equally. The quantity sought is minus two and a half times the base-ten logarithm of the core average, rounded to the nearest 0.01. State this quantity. -3.45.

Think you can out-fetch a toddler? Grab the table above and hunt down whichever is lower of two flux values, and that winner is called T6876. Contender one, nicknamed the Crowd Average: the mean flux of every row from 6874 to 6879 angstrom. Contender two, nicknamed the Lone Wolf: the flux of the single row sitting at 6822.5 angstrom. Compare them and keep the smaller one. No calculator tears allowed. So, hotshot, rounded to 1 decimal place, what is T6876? 23.3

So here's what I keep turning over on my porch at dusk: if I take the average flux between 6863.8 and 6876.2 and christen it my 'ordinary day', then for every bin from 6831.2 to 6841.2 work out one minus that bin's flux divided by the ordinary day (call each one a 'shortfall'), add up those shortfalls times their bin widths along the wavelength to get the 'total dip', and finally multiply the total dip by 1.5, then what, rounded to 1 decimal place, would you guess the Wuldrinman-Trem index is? -0.8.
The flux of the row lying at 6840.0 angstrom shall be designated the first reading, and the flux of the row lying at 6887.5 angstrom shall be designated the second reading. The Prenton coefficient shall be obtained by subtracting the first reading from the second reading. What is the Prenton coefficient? 2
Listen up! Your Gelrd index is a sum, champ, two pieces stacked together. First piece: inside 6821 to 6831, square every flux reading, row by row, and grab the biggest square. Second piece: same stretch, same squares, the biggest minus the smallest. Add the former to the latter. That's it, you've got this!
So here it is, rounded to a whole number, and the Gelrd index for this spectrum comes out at 770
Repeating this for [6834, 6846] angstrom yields 1152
